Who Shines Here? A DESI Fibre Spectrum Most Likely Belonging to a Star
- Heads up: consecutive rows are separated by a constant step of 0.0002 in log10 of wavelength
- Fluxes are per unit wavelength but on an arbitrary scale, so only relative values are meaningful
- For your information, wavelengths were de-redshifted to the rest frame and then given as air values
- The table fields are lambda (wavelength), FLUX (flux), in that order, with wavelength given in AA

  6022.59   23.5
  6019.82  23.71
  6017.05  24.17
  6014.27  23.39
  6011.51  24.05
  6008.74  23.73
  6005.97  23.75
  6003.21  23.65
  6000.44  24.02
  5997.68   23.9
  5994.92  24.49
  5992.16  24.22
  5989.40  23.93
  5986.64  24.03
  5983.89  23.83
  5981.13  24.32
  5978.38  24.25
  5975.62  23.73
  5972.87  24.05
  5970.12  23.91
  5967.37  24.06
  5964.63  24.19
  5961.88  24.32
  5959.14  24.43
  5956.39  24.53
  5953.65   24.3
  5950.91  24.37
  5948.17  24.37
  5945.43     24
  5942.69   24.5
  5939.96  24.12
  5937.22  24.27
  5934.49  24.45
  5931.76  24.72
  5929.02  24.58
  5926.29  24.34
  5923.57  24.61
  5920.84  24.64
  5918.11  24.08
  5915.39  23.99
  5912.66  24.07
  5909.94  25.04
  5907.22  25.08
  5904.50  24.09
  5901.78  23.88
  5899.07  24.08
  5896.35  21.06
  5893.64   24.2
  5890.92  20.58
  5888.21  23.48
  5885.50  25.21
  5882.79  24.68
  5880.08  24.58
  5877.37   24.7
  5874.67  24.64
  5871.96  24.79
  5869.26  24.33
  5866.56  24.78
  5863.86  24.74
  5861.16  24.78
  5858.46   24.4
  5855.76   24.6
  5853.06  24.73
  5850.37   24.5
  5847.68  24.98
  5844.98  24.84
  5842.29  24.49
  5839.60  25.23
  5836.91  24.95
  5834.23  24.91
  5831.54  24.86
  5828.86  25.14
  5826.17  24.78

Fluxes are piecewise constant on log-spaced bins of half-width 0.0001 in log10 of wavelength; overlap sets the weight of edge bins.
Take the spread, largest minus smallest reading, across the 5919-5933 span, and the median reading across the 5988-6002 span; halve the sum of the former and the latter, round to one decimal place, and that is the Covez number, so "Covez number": 12.2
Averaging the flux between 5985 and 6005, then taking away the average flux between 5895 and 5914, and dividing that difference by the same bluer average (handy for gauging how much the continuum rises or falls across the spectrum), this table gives 0.01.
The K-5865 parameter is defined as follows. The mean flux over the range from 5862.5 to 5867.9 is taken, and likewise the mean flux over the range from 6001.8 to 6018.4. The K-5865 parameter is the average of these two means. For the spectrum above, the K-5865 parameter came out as 24.3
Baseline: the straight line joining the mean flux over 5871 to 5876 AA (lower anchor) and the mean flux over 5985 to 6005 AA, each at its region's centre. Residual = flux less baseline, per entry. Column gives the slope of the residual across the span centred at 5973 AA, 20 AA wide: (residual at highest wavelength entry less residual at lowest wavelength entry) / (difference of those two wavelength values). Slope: 0.013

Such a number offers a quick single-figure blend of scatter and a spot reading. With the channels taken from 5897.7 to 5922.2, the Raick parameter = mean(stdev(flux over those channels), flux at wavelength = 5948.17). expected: 12.4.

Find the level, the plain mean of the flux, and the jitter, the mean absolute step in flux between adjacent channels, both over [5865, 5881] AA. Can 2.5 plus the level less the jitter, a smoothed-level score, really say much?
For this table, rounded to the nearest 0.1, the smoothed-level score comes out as 26.9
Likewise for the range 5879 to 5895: 24.5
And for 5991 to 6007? 26.2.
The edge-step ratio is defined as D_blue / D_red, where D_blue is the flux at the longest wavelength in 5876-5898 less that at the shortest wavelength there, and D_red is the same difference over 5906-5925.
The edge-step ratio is 7.7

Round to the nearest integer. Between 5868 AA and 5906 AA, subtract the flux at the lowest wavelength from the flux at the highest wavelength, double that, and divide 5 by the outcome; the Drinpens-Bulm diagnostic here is -10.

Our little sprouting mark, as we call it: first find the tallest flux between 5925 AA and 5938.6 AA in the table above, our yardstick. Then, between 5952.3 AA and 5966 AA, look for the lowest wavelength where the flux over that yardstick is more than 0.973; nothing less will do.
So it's 5953.65 AA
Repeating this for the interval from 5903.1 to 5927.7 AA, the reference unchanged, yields 5904.50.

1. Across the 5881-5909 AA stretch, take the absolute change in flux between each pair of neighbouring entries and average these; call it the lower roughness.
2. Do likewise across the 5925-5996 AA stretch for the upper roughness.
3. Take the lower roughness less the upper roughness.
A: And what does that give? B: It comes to 1.59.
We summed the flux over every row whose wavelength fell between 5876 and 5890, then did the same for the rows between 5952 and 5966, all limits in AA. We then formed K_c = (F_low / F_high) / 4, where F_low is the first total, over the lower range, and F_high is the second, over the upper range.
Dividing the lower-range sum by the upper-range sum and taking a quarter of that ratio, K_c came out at 0.252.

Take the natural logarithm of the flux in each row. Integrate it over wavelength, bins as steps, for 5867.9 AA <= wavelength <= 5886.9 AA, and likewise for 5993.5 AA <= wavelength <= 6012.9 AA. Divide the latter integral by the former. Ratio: 1.011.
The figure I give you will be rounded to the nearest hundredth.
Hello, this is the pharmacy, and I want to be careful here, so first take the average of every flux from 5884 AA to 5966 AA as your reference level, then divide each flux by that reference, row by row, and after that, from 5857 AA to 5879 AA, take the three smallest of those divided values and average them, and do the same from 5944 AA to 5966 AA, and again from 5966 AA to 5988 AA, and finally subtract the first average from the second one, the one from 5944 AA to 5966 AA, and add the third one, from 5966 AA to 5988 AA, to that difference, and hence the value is 0.98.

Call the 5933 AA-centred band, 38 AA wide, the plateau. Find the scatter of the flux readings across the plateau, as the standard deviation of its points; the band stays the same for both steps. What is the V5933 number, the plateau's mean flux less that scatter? 24.1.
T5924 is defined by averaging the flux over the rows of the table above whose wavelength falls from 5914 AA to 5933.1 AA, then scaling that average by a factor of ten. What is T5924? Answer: 244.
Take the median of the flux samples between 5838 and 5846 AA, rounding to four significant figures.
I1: 24.84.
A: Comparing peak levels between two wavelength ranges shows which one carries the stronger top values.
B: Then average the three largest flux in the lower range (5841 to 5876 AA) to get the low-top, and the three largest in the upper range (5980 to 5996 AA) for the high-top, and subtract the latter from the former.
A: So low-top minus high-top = 0.5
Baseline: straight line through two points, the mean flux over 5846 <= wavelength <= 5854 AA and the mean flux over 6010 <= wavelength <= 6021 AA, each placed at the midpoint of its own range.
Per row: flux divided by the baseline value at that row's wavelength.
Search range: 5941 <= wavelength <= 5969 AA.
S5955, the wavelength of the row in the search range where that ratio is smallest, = 5945.43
